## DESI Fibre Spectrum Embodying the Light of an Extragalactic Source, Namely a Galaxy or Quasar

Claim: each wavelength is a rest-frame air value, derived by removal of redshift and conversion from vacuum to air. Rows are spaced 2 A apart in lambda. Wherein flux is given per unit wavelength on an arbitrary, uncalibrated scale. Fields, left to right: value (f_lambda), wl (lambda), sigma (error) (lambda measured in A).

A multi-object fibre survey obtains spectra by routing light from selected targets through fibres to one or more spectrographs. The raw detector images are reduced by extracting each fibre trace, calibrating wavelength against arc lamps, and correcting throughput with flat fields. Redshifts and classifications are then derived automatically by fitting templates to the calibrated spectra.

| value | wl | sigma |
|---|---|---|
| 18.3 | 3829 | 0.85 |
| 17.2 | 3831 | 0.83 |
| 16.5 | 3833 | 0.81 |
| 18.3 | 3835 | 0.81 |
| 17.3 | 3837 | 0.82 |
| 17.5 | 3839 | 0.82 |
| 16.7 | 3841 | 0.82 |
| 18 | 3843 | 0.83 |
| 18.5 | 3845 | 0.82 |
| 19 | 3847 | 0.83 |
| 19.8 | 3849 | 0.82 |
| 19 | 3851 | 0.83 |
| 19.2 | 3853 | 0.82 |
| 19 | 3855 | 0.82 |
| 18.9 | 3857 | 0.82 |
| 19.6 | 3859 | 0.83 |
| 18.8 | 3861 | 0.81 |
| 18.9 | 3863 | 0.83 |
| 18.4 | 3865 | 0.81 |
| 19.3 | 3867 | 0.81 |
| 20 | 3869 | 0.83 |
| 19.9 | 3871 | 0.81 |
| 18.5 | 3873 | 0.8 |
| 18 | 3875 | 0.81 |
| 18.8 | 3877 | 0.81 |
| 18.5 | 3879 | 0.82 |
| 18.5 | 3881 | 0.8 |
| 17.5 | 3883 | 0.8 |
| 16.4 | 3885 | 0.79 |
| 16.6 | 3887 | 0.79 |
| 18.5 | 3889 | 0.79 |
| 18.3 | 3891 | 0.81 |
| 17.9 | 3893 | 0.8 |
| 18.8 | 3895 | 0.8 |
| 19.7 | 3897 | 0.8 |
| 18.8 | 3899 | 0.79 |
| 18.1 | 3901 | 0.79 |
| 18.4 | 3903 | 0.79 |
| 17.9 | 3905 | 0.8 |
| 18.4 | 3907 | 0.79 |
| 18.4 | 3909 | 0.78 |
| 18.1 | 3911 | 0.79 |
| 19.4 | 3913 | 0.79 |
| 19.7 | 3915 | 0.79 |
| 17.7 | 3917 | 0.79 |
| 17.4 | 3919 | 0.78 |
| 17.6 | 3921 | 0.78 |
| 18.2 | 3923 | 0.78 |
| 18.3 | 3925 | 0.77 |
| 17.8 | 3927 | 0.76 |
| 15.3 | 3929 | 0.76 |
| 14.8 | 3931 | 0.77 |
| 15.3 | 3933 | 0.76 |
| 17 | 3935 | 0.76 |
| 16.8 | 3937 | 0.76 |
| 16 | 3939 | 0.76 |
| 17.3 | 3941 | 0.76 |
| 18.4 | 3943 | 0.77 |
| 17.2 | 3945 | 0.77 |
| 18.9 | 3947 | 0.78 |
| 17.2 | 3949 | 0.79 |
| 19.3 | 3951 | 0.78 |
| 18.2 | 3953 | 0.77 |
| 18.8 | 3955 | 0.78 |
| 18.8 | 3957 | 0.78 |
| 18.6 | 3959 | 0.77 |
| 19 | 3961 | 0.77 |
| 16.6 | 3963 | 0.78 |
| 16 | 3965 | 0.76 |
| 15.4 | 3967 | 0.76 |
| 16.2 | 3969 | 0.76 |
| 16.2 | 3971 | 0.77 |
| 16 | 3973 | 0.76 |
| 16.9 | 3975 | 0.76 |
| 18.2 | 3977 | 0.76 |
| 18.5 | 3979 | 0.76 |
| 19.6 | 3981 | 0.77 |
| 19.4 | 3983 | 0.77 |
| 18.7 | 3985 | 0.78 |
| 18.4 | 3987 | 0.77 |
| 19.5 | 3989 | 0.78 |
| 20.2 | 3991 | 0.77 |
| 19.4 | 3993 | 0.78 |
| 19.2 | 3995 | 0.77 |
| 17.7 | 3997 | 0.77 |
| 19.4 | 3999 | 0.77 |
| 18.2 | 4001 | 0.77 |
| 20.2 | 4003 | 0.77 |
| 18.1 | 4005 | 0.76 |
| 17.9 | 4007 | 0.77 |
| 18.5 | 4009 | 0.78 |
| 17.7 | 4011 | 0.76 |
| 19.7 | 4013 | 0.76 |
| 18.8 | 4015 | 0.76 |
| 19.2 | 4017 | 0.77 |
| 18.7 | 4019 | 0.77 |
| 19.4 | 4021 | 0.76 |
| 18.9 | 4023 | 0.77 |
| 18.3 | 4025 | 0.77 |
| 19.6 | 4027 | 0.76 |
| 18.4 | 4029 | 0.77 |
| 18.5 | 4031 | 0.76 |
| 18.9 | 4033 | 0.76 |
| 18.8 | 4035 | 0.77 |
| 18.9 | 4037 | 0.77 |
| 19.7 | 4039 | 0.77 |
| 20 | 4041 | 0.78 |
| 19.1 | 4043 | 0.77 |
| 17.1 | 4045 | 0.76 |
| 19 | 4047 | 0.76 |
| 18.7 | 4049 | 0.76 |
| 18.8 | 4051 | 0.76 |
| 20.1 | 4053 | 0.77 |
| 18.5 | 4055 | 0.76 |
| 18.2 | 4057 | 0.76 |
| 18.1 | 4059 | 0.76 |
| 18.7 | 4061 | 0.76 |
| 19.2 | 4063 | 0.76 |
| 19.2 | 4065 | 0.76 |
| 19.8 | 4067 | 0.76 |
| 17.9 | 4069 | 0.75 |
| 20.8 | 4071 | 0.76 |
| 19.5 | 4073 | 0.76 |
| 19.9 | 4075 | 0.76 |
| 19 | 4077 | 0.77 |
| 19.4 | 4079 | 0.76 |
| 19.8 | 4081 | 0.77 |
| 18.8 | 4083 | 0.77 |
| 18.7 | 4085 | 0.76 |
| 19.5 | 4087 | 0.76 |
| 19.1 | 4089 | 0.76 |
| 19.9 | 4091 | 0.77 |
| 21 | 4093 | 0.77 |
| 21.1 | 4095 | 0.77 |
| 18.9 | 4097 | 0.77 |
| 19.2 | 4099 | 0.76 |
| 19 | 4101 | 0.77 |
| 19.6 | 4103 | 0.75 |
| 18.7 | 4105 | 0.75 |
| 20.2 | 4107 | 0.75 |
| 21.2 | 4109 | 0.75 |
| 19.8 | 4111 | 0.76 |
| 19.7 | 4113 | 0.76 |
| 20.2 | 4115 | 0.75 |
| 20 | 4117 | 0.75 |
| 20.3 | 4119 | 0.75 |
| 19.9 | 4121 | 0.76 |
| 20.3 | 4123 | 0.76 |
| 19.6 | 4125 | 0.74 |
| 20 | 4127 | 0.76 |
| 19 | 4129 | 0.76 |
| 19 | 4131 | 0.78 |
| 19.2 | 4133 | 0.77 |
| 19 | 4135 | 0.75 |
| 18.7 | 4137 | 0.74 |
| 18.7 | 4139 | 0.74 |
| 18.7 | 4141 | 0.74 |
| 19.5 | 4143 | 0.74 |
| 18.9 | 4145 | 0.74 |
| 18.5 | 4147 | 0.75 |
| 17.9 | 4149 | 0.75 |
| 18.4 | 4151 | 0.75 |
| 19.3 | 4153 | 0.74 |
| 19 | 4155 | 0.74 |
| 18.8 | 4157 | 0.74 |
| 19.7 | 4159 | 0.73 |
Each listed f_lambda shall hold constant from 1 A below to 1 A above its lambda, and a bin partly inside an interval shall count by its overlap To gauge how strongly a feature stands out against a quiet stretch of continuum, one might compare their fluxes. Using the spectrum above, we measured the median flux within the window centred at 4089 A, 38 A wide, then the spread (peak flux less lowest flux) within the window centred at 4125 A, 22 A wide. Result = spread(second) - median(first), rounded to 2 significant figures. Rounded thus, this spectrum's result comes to -18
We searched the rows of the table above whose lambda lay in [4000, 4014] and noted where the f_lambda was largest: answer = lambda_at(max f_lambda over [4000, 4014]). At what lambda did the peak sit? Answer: 4003 A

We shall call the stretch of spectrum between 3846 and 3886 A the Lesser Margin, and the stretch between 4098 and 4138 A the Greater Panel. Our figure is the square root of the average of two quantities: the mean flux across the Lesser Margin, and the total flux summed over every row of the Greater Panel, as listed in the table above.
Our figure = 14.3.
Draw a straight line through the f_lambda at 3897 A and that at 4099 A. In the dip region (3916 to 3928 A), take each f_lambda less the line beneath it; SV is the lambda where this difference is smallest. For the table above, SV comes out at 3919 A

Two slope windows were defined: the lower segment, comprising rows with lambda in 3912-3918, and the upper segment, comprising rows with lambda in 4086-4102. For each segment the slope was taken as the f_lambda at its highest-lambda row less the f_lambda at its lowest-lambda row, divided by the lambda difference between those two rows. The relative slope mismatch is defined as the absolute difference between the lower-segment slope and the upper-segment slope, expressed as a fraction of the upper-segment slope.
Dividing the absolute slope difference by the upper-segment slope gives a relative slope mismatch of -10.9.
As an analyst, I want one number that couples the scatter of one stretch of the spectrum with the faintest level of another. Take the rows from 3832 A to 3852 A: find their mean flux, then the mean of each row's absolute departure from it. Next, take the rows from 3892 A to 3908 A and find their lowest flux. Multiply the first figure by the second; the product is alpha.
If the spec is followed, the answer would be 15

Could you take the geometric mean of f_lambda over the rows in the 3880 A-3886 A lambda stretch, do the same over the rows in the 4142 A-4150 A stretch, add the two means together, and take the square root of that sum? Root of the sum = 6.01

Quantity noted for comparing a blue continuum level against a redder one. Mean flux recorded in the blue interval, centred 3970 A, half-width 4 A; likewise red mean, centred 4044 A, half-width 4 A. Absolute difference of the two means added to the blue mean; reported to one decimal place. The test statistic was 18.8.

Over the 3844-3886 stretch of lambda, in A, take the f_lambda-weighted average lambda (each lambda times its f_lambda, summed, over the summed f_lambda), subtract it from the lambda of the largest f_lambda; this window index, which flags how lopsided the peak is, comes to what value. 4.3 A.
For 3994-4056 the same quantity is -22.1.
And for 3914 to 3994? 36.4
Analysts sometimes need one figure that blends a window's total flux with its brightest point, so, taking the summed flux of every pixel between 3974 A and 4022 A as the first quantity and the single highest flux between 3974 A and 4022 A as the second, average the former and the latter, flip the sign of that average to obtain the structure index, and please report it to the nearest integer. -236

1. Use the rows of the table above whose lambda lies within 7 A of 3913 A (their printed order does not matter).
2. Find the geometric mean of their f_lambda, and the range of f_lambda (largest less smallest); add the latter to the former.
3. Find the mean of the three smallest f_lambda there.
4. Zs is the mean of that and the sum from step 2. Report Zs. 19.2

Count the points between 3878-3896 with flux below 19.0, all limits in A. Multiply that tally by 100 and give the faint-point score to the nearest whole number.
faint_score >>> 900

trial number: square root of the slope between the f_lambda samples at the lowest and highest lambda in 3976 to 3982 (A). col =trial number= 0.59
